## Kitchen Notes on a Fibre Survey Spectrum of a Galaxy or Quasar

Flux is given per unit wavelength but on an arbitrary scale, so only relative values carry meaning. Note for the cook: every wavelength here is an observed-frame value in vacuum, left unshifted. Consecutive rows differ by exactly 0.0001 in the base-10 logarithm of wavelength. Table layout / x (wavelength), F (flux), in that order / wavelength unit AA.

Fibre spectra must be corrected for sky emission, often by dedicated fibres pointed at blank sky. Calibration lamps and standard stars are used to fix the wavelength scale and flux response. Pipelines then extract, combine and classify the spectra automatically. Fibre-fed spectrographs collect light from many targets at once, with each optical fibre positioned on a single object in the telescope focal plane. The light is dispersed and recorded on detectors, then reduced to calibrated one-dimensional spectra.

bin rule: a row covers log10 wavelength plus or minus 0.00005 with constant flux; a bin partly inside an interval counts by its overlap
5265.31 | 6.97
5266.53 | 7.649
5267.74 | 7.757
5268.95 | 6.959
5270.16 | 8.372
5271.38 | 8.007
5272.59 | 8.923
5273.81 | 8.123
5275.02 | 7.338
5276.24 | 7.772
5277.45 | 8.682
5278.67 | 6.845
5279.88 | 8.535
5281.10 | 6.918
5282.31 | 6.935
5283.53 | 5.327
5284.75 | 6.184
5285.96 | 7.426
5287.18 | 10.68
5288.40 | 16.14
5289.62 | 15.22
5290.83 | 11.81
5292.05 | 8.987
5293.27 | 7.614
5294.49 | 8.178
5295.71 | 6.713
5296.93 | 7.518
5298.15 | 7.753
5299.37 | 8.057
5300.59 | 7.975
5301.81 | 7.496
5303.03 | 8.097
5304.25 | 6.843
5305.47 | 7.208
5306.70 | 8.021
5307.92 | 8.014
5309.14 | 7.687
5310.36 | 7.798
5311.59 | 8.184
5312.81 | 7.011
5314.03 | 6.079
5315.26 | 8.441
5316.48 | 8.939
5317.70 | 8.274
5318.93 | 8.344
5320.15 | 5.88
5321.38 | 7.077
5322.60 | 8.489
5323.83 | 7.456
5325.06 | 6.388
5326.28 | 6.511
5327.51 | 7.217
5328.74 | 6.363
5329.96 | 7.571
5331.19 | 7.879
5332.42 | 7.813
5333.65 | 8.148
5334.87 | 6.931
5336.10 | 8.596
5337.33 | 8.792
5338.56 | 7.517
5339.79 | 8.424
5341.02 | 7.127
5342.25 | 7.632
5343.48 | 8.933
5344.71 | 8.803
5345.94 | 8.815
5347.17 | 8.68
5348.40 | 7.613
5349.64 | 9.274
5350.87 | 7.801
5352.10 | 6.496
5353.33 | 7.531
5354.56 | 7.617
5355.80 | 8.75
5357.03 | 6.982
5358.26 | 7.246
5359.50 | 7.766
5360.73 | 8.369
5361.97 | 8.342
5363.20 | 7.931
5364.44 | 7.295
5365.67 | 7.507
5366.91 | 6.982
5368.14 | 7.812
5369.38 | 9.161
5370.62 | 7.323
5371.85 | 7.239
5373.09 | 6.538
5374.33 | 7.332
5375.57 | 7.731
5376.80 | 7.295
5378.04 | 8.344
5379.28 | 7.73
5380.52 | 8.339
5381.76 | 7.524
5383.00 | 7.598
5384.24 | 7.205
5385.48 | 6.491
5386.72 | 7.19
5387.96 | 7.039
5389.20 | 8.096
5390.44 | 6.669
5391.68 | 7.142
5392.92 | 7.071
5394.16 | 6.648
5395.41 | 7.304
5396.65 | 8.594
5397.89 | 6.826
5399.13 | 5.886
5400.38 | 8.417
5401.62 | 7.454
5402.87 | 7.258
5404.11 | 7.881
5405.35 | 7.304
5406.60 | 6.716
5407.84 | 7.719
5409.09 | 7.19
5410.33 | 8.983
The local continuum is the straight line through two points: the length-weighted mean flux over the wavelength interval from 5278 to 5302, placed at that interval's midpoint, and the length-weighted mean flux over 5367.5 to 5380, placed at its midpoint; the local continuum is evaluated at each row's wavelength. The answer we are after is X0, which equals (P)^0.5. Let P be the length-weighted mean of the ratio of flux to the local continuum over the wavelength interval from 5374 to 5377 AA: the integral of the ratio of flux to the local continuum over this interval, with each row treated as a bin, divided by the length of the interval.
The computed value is 0.99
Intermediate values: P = 0.982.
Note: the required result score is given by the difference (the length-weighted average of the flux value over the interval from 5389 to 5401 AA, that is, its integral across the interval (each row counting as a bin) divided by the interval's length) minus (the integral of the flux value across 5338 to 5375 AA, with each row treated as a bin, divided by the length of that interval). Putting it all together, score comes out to -0.6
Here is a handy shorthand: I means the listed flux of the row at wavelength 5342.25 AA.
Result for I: 7.632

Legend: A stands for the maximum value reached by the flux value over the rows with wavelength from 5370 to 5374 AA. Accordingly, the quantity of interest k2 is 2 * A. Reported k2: 14.6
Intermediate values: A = 7.323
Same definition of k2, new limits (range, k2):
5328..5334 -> 16.3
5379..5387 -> 16.7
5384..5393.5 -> 16.2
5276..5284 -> 17.4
